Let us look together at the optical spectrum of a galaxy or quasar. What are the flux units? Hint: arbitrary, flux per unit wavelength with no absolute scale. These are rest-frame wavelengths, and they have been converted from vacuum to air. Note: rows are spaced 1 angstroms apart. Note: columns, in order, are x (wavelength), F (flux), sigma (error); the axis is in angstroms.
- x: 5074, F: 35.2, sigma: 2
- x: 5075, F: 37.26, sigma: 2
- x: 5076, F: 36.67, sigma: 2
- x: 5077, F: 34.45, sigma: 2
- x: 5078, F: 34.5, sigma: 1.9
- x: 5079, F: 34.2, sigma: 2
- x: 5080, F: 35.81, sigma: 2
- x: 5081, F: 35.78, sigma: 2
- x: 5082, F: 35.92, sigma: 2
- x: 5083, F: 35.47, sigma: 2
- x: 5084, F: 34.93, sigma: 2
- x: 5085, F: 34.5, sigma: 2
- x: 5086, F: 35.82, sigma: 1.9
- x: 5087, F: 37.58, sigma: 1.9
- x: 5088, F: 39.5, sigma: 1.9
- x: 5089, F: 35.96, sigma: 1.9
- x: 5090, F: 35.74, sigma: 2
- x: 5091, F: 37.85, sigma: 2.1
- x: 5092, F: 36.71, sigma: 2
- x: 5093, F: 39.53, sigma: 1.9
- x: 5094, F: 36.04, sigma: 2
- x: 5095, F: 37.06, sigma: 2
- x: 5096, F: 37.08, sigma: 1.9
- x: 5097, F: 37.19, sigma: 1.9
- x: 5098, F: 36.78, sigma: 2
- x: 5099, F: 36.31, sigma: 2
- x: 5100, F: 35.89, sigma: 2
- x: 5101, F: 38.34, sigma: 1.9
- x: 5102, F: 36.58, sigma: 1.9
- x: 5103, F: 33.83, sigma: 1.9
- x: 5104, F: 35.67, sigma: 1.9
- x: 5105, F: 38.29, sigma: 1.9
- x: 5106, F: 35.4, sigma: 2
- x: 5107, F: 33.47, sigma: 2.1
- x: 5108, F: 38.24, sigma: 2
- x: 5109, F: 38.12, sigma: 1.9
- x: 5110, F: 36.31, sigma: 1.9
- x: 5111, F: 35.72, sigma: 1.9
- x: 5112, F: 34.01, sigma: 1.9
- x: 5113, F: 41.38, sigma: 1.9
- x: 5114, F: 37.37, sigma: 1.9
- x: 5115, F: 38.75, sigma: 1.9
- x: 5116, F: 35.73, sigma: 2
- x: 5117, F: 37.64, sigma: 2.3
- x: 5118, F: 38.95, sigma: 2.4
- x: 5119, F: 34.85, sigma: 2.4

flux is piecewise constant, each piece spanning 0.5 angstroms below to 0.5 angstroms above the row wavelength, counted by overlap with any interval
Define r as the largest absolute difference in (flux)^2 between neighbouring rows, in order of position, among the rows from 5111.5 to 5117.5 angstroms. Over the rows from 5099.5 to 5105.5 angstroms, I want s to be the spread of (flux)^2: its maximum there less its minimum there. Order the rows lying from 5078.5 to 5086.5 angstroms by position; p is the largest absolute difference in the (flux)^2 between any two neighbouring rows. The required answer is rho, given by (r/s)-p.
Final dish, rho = -111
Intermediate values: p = 113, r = 556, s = 325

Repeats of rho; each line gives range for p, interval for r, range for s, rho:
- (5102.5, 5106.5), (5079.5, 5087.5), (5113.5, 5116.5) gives -212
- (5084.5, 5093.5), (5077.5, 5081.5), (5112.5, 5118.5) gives -267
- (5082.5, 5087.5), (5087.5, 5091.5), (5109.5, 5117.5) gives -129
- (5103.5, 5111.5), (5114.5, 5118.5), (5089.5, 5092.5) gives -341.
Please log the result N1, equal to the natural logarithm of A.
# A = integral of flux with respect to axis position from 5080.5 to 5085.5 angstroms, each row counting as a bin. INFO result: 5.17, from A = 177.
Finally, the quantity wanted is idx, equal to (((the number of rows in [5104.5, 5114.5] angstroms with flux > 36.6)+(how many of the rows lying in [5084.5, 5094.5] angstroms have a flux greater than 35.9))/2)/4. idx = 1.50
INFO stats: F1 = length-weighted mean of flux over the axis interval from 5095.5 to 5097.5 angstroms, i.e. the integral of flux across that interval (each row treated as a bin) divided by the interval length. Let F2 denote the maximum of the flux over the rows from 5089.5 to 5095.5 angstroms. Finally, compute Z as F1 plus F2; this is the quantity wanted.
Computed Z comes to 76.7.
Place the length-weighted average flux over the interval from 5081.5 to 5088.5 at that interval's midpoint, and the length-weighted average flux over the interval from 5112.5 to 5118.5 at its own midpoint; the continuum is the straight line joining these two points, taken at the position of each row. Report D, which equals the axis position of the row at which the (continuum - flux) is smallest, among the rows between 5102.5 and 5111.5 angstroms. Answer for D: 5105 angstroms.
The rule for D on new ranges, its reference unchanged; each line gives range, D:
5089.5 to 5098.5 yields 5093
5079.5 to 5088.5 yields 5088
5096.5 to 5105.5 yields 5101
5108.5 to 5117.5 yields 5113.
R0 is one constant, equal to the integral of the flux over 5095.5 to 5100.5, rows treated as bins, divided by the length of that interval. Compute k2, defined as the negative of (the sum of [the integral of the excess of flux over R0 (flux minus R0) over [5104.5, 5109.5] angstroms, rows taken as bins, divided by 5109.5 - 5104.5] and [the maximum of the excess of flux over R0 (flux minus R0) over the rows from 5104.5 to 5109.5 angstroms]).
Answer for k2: -1.7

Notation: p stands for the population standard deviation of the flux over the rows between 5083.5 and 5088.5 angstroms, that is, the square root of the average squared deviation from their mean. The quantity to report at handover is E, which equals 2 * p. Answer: 4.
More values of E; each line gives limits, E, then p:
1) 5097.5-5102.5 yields 2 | 0.8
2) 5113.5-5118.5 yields 2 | 1.2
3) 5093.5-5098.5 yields 1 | 0.4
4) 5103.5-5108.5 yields 4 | 1.8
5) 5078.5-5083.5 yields 1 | 0.6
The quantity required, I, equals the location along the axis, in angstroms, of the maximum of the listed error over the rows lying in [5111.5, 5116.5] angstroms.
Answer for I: 5116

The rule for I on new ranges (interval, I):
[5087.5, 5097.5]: 5091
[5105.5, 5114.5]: 5107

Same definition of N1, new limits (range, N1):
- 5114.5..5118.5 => 5.02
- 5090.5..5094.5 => 5.01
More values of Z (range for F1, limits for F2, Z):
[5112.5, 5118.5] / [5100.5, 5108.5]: 76.6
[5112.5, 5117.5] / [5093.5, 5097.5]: 75.4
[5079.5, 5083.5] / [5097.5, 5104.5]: 74.1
